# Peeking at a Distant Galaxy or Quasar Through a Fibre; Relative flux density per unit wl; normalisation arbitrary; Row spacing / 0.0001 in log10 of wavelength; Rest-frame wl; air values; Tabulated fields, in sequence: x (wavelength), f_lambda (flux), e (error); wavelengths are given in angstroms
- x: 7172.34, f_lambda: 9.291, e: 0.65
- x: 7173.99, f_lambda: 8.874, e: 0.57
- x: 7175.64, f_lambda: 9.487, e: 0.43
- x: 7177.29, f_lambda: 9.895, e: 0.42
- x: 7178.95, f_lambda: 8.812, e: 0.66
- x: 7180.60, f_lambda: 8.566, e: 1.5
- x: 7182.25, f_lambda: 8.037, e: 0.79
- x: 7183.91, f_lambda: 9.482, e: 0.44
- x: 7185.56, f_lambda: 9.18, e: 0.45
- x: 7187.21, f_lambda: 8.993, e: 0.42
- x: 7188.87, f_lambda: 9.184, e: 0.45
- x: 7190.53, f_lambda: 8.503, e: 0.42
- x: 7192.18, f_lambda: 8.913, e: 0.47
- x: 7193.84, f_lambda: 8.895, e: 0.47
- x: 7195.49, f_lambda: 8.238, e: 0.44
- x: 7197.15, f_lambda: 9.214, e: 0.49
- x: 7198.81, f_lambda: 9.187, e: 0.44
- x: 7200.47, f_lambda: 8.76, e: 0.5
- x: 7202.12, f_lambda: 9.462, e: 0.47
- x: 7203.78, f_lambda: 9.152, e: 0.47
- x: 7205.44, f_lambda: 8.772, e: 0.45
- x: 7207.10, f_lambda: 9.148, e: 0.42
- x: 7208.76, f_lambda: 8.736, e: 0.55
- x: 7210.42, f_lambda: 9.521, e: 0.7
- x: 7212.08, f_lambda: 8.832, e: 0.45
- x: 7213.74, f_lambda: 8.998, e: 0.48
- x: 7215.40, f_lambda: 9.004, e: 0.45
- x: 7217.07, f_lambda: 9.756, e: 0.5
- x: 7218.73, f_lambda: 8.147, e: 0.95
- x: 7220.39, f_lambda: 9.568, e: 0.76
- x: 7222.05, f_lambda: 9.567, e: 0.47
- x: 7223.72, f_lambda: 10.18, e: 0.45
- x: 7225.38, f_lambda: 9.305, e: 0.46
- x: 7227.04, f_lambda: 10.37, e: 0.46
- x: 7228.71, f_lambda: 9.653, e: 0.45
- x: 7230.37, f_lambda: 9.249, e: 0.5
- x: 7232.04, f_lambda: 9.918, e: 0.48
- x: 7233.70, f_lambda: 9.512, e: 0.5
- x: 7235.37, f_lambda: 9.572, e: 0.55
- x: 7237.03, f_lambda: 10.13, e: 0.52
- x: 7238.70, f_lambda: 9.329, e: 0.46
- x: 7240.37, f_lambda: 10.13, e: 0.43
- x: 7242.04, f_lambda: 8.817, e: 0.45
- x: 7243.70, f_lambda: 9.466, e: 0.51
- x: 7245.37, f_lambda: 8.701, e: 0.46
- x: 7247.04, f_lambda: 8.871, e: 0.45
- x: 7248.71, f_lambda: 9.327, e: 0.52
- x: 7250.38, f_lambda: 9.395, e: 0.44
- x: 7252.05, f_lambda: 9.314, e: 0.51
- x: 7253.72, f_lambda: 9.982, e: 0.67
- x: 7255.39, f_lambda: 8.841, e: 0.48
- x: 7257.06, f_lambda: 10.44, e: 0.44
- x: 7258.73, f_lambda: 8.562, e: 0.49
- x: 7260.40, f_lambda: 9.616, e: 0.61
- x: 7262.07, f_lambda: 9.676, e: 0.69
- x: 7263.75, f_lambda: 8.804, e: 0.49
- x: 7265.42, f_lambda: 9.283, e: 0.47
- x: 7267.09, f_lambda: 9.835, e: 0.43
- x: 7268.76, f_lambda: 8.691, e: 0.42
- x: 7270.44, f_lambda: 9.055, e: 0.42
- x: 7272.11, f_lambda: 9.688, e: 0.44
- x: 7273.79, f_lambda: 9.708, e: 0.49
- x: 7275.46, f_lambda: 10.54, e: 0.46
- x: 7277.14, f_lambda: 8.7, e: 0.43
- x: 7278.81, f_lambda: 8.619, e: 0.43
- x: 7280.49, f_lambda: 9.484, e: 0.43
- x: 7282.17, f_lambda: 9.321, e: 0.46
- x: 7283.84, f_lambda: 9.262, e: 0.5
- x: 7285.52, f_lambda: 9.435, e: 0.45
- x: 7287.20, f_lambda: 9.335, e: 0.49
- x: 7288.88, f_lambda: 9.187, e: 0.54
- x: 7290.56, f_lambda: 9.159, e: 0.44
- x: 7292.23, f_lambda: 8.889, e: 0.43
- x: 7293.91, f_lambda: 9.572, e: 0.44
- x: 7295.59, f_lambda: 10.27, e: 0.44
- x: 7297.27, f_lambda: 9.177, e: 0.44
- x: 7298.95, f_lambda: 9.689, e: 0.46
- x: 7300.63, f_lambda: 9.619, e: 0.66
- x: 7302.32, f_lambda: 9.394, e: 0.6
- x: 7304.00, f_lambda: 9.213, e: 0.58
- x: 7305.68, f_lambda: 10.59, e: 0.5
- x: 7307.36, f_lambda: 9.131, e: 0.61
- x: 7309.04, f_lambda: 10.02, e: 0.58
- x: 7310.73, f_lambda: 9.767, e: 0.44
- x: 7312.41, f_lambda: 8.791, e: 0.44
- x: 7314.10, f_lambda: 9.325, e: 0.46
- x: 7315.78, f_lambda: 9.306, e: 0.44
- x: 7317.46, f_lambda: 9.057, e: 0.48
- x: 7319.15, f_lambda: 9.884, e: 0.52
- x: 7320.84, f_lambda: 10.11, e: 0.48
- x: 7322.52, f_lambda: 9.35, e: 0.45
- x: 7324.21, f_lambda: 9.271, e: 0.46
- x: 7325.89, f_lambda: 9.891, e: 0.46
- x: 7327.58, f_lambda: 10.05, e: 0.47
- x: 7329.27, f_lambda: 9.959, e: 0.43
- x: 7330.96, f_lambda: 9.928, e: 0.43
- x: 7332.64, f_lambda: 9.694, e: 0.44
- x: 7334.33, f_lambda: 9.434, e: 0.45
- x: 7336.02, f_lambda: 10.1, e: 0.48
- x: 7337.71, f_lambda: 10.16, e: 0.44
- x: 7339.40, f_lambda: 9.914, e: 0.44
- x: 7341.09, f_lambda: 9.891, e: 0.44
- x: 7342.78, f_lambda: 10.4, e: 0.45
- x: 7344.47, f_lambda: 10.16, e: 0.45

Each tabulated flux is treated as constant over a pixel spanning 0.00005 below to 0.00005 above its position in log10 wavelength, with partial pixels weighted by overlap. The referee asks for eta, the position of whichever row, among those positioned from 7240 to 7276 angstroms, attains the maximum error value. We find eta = 7262.07 angstroms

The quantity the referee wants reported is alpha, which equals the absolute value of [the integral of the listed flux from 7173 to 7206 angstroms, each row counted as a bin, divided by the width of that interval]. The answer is 8.99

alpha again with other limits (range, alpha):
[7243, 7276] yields 9.38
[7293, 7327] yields 9.57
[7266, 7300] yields 9.38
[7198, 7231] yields 9.27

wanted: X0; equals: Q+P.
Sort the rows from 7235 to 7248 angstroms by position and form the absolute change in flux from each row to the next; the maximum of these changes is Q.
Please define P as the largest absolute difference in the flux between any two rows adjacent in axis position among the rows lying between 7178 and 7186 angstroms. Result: 2.8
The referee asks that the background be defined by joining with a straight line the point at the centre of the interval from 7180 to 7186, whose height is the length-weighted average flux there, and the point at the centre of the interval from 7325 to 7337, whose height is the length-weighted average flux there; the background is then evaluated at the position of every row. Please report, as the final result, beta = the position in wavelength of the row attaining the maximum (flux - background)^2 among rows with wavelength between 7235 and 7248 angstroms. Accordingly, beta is 7237.03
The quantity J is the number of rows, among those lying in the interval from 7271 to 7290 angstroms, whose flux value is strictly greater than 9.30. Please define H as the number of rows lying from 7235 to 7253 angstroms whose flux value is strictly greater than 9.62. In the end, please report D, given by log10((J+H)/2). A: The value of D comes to 0.65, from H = 2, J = 7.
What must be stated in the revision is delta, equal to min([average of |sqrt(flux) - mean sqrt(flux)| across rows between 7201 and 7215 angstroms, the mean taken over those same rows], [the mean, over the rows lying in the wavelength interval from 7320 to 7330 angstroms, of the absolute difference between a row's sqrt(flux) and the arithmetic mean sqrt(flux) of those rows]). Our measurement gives 0.040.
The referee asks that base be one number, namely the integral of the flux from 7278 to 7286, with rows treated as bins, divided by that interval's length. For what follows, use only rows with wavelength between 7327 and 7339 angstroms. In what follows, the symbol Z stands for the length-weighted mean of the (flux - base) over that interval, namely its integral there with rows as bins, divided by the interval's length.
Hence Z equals 0.69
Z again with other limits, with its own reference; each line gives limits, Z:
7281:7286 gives 0.13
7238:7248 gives 0.01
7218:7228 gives 0.32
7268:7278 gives 0.19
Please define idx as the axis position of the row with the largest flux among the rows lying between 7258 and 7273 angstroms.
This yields 7267.09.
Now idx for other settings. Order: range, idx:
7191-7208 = 7202.12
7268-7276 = 7275.46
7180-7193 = 7183.91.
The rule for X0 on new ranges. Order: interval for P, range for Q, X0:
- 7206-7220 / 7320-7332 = 2.4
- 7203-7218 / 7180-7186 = 2.2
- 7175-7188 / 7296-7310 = 2.9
